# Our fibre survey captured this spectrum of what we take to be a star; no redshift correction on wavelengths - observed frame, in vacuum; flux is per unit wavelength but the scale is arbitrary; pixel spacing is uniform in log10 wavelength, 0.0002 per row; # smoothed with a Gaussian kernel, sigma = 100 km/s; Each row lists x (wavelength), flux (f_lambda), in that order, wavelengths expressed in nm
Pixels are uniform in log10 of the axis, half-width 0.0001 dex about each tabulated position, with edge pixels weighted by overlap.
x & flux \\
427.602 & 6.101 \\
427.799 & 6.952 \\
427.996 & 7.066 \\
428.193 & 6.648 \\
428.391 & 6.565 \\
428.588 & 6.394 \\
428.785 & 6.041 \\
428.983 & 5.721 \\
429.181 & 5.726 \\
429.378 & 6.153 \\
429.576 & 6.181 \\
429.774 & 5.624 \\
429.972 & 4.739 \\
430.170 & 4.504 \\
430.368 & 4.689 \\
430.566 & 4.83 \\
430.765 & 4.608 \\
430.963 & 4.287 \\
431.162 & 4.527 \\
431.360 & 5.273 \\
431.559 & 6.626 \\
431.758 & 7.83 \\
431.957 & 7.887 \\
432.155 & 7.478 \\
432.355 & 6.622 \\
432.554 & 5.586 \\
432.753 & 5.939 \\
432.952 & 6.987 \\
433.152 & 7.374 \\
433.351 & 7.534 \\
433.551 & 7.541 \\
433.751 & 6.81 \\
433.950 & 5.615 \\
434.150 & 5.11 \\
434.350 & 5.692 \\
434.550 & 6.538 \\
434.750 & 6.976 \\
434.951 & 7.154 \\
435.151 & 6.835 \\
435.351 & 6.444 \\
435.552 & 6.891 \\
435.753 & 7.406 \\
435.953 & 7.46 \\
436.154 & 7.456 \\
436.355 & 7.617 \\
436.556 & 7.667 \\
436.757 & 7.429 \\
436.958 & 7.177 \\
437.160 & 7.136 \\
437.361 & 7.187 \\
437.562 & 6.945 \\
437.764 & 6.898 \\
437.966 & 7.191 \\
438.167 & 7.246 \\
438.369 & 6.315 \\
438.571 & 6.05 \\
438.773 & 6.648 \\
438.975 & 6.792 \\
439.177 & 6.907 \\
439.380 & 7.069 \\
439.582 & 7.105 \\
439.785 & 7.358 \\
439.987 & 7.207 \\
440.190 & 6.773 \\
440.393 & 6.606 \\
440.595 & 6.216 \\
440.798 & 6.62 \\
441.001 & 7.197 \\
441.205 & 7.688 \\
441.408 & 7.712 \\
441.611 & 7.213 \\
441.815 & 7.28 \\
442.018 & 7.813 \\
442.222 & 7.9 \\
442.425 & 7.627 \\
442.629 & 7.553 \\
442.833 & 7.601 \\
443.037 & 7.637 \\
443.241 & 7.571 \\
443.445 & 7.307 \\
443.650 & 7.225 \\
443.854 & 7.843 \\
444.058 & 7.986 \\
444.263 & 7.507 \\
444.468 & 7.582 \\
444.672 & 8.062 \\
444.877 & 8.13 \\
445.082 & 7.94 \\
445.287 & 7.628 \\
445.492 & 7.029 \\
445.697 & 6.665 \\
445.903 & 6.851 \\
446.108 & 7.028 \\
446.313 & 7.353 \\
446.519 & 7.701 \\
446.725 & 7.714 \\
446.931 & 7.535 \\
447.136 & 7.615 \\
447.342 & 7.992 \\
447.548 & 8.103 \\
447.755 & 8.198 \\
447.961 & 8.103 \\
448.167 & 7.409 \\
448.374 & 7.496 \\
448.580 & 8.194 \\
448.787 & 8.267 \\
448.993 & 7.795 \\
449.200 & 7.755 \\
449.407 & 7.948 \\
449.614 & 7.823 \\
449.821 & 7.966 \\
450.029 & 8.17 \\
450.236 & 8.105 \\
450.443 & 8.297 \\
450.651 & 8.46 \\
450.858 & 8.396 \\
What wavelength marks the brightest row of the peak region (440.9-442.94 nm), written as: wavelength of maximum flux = 442.222 nm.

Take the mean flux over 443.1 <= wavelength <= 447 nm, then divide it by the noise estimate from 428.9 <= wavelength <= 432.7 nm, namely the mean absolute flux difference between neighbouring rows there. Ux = 15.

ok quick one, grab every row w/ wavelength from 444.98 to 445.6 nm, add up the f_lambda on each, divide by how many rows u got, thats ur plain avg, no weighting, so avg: 7.5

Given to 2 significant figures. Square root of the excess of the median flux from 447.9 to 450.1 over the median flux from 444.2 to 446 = 0.60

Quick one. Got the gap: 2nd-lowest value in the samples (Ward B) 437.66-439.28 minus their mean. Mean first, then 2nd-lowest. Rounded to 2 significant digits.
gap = -0.44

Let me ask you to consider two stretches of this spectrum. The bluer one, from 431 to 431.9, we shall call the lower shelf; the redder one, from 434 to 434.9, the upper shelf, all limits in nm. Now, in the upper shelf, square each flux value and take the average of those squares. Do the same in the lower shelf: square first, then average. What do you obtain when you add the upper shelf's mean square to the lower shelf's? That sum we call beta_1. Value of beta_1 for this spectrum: 76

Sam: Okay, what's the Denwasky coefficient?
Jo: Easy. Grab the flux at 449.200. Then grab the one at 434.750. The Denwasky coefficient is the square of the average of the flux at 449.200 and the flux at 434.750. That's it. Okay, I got 54.3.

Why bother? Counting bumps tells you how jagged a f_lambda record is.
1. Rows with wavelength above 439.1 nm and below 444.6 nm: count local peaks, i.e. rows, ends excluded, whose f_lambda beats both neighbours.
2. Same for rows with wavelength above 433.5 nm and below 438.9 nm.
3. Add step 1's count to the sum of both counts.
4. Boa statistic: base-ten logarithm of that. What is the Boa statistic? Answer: 1.18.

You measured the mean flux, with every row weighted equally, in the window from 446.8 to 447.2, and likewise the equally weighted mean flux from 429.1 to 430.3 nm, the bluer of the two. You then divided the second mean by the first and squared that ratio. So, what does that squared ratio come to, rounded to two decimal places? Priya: 0.52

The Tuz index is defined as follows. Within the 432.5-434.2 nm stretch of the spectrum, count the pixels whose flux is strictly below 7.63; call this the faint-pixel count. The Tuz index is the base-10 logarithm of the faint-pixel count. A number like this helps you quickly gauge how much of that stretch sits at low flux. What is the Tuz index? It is 0.95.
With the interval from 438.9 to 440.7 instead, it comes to 0.95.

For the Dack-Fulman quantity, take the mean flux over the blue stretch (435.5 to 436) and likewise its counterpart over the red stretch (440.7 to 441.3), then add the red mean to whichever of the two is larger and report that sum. 14.4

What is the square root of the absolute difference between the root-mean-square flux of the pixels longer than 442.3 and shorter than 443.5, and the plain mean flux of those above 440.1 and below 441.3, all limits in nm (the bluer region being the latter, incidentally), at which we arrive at 0.84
